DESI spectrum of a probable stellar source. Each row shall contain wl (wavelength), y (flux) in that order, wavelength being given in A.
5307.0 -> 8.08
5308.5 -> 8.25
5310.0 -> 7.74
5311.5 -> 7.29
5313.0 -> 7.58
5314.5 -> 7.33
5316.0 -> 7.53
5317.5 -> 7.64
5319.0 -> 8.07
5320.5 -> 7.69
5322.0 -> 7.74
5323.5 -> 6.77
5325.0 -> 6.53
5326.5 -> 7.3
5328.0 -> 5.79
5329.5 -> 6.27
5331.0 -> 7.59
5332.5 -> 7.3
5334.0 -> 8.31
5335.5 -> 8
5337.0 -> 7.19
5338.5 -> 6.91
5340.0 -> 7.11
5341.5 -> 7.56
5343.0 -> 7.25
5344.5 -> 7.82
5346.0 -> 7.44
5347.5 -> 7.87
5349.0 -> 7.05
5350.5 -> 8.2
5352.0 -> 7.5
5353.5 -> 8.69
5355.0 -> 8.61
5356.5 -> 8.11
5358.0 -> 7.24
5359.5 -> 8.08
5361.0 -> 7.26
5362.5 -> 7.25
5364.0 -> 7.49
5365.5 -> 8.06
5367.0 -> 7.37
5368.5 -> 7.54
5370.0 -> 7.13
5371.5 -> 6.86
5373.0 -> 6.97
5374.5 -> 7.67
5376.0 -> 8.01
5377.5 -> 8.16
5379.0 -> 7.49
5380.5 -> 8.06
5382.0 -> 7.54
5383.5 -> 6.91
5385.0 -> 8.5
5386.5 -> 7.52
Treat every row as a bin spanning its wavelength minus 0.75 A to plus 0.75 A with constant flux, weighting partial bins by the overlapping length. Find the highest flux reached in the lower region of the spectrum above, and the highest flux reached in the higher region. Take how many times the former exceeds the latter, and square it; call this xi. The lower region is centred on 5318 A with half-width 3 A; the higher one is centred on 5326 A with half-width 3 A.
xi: 1.22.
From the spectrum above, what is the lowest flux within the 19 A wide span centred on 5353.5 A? 7.05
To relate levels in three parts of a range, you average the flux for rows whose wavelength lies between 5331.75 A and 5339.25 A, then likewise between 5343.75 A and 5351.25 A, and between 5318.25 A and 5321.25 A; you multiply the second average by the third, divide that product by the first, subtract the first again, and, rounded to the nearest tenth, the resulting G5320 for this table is 0.5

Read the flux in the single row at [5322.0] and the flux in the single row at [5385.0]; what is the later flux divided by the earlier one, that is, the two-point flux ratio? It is 1.10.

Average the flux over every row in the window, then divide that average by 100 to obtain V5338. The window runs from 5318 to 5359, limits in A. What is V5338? 0.075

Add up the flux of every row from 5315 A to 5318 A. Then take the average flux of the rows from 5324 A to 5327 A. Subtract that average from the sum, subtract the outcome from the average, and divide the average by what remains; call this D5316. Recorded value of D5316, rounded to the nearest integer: -5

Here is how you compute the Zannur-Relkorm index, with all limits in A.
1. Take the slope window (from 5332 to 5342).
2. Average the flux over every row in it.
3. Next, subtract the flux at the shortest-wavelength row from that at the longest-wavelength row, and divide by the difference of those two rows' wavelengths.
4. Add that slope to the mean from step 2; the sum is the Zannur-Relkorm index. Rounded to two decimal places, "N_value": 7.51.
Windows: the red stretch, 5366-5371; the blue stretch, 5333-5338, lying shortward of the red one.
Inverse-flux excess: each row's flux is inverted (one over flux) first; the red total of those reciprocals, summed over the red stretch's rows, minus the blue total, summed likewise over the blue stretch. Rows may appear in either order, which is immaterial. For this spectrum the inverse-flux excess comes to 0.024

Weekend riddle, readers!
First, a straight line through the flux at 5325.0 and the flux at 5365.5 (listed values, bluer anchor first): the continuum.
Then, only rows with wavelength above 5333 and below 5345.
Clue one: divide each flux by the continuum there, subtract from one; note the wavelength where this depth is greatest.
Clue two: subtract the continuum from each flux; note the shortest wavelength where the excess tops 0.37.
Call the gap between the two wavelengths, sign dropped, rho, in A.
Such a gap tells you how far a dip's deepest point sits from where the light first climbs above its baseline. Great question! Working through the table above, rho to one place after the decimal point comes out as 4.5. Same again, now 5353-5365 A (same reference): 9.0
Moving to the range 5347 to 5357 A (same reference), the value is 1.5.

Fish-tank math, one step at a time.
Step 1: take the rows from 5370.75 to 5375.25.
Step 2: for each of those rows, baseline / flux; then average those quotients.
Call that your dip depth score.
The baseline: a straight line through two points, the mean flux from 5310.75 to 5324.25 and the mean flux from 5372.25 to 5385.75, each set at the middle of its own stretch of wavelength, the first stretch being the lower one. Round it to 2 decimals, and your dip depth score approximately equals 1.07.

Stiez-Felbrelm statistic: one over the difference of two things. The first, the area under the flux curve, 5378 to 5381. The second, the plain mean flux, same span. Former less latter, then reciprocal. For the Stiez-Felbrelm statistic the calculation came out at 0.064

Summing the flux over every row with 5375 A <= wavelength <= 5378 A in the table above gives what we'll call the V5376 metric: 16.2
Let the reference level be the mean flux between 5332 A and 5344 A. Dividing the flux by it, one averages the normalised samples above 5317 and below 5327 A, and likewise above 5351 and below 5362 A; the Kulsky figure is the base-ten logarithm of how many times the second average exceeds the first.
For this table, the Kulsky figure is 0.030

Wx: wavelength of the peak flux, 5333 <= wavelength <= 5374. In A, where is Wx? 5353.5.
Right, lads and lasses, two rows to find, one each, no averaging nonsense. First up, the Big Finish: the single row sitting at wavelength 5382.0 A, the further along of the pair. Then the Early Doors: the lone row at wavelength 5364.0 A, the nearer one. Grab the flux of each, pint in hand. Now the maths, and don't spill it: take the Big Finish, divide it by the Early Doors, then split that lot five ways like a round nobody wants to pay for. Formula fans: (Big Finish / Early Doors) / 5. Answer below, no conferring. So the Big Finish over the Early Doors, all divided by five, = 0.201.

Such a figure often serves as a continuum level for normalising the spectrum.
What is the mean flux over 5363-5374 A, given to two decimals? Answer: 7.35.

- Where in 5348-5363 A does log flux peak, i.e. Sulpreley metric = 5353.5 A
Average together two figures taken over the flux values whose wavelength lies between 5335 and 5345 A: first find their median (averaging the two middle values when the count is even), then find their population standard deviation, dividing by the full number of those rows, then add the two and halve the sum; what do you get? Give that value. 3.81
